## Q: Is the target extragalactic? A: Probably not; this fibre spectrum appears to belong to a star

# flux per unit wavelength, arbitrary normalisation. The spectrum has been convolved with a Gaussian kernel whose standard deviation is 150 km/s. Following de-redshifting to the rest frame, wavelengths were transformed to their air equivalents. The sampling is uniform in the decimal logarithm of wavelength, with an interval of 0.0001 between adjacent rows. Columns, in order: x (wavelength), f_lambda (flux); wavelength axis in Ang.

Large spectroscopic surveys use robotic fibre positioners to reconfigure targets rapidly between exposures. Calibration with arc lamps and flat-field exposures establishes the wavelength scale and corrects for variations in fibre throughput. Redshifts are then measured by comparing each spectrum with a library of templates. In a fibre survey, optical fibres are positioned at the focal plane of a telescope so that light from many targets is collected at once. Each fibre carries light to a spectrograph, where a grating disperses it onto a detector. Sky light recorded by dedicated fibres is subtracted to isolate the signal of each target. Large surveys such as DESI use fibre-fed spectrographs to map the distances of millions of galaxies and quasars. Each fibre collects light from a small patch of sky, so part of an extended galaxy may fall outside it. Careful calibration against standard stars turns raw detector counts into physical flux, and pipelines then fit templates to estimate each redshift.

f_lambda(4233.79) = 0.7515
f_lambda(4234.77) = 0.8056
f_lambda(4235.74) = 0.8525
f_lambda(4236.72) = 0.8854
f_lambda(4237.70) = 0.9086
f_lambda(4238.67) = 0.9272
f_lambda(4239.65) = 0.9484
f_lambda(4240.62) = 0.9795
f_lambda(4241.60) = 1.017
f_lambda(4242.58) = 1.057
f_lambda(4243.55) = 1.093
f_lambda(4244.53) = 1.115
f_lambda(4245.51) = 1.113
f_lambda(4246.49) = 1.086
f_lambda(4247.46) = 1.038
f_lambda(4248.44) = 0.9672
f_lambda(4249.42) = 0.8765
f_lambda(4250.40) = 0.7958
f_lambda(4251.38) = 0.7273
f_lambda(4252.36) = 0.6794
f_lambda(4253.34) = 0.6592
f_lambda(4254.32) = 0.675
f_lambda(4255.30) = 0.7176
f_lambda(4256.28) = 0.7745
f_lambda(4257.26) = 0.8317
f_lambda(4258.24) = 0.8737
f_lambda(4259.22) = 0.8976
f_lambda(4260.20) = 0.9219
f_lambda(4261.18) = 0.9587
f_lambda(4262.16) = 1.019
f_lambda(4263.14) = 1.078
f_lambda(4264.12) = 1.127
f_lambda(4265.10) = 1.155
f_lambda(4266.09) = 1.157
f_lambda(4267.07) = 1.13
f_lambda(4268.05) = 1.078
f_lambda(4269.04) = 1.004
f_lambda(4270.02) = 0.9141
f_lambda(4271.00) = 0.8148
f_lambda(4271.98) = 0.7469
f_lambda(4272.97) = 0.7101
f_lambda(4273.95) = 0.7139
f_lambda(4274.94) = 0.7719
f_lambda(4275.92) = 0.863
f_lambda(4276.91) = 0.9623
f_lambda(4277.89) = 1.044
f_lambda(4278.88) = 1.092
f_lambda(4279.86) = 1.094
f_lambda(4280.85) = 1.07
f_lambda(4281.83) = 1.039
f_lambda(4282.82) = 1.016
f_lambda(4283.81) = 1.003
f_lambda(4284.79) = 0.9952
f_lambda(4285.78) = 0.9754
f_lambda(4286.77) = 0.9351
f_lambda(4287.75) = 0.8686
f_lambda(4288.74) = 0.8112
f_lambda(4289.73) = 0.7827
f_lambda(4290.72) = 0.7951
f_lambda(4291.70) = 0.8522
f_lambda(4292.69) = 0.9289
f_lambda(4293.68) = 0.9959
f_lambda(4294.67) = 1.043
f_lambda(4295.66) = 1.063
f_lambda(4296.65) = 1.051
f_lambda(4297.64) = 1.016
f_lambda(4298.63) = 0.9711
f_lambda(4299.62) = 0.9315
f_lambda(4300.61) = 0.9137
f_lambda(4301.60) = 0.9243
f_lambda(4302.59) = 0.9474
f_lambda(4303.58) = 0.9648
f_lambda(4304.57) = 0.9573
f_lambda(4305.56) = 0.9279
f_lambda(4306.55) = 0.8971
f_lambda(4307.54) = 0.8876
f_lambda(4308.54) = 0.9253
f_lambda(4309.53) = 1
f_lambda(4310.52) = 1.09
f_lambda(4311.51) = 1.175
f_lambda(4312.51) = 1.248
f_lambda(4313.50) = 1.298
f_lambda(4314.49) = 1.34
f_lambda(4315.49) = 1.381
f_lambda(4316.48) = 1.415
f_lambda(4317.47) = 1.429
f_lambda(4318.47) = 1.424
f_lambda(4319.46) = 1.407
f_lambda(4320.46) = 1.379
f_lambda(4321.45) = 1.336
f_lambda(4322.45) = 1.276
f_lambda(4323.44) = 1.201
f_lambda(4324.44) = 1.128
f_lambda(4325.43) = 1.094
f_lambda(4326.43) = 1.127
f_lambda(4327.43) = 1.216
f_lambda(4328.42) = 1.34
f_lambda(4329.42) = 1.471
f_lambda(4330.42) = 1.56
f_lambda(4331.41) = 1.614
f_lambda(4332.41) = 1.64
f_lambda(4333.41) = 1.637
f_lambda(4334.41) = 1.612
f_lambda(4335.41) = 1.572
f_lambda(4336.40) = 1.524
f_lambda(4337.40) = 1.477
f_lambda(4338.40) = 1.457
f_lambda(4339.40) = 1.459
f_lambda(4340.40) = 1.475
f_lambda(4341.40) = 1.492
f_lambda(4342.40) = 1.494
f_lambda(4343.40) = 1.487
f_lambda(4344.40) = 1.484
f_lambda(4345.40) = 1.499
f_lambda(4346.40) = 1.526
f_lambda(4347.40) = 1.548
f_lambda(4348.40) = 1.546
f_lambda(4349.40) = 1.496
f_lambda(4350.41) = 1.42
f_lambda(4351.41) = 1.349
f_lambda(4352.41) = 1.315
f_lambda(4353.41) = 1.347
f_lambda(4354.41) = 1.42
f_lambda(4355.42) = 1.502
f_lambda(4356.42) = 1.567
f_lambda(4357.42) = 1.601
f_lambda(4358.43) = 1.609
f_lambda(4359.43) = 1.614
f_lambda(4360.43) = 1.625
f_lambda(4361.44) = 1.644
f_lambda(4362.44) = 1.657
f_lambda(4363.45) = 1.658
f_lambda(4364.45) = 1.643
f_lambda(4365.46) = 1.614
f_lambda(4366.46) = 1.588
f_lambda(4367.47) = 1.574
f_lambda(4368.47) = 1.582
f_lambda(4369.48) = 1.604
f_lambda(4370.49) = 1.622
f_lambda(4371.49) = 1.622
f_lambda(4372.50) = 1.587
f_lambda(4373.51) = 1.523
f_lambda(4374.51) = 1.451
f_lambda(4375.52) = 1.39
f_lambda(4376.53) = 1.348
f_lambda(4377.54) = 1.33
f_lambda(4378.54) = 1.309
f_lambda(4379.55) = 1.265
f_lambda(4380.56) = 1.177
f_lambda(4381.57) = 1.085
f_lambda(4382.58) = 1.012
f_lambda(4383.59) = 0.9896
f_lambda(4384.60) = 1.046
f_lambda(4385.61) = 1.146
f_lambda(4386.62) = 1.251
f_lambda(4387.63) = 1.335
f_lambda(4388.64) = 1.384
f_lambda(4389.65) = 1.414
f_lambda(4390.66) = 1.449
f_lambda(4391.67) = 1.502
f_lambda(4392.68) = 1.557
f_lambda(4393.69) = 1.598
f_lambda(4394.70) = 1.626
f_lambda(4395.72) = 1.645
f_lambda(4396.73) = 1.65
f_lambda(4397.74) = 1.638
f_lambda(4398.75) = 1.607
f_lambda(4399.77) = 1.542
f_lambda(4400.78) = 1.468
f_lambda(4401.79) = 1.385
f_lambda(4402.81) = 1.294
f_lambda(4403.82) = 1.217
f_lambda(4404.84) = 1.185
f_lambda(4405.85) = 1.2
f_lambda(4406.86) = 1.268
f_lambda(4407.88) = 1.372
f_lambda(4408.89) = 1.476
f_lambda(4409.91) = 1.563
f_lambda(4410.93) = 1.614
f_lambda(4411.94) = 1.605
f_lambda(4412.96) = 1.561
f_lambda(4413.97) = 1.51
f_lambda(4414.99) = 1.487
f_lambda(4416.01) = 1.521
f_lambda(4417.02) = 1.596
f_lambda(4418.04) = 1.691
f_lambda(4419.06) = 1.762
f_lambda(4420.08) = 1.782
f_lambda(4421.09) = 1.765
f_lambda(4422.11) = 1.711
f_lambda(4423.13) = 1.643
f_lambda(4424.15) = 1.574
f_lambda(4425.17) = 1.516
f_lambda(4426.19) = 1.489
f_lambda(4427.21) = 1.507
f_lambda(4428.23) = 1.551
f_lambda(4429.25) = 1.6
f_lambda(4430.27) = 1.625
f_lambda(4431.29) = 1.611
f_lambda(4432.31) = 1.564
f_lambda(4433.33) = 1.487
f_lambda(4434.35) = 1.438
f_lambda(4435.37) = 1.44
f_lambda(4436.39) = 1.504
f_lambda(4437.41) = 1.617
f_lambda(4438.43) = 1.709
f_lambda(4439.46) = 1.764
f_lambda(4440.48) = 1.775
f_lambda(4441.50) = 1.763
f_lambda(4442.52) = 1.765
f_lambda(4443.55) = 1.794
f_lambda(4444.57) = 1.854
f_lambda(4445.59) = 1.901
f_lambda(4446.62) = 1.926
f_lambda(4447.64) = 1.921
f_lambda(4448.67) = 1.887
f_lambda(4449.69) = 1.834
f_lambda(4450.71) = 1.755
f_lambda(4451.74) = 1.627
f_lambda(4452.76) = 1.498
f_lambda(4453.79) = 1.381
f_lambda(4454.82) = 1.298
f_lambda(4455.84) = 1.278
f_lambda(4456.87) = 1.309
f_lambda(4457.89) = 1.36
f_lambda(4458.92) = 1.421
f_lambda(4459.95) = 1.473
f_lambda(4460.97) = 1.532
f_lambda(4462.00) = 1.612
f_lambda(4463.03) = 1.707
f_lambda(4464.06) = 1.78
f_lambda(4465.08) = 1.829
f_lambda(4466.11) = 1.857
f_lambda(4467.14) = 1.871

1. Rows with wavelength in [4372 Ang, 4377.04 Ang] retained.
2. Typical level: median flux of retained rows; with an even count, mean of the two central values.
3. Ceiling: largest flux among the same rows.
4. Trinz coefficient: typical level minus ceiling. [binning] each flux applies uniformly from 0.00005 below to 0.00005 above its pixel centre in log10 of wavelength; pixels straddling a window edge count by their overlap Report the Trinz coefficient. -0.14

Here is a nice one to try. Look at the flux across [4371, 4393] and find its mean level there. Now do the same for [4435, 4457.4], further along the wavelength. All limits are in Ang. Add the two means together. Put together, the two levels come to 3.0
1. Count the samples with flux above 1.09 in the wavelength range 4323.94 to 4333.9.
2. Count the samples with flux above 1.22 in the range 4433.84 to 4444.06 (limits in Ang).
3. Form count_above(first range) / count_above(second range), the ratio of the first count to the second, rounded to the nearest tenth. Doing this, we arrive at 1.0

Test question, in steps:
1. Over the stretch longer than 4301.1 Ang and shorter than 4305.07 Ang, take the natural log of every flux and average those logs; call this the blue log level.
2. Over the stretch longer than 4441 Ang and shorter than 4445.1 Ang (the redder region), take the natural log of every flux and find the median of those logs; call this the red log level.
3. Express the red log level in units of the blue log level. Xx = -11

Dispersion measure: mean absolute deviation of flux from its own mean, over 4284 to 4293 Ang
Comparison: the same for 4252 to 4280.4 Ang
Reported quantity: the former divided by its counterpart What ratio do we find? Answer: 0.48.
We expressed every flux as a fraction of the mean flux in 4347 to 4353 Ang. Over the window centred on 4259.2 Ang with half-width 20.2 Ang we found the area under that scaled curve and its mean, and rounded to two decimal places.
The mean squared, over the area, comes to 0.02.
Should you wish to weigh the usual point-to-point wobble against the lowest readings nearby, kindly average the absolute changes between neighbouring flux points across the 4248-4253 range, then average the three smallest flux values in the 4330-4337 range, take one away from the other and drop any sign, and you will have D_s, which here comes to 1.48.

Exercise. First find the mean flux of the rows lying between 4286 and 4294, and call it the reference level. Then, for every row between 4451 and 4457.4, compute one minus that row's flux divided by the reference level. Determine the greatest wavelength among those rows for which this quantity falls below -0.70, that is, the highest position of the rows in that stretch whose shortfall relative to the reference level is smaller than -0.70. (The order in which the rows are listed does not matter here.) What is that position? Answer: 4452.76 Ang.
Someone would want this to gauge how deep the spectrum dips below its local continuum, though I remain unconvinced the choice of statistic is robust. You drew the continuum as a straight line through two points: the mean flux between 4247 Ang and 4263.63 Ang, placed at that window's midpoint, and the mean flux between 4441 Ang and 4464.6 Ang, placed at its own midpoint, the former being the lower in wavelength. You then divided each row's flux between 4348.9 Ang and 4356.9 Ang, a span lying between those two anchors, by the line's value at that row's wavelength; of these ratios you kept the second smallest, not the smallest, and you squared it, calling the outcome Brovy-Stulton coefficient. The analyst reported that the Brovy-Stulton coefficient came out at 1.2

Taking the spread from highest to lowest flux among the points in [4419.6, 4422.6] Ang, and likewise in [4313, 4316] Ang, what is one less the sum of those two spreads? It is 0.846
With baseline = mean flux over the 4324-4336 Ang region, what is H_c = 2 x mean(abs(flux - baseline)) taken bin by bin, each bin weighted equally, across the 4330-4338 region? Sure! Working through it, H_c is 0.32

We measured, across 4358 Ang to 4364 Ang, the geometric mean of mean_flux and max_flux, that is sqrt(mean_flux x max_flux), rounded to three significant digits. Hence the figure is 1.65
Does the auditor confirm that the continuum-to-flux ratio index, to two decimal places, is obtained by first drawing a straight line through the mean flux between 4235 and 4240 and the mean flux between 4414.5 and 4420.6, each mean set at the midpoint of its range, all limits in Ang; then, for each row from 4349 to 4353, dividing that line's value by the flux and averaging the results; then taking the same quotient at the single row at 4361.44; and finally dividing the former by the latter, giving 1.15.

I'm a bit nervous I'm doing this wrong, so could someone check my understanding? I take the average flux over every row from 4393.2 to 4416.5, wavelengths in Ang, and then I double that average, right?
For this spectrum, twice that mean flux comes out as 3.0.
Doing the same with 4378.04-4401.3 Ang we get 2.8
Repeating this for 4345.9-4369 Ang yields 3.1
